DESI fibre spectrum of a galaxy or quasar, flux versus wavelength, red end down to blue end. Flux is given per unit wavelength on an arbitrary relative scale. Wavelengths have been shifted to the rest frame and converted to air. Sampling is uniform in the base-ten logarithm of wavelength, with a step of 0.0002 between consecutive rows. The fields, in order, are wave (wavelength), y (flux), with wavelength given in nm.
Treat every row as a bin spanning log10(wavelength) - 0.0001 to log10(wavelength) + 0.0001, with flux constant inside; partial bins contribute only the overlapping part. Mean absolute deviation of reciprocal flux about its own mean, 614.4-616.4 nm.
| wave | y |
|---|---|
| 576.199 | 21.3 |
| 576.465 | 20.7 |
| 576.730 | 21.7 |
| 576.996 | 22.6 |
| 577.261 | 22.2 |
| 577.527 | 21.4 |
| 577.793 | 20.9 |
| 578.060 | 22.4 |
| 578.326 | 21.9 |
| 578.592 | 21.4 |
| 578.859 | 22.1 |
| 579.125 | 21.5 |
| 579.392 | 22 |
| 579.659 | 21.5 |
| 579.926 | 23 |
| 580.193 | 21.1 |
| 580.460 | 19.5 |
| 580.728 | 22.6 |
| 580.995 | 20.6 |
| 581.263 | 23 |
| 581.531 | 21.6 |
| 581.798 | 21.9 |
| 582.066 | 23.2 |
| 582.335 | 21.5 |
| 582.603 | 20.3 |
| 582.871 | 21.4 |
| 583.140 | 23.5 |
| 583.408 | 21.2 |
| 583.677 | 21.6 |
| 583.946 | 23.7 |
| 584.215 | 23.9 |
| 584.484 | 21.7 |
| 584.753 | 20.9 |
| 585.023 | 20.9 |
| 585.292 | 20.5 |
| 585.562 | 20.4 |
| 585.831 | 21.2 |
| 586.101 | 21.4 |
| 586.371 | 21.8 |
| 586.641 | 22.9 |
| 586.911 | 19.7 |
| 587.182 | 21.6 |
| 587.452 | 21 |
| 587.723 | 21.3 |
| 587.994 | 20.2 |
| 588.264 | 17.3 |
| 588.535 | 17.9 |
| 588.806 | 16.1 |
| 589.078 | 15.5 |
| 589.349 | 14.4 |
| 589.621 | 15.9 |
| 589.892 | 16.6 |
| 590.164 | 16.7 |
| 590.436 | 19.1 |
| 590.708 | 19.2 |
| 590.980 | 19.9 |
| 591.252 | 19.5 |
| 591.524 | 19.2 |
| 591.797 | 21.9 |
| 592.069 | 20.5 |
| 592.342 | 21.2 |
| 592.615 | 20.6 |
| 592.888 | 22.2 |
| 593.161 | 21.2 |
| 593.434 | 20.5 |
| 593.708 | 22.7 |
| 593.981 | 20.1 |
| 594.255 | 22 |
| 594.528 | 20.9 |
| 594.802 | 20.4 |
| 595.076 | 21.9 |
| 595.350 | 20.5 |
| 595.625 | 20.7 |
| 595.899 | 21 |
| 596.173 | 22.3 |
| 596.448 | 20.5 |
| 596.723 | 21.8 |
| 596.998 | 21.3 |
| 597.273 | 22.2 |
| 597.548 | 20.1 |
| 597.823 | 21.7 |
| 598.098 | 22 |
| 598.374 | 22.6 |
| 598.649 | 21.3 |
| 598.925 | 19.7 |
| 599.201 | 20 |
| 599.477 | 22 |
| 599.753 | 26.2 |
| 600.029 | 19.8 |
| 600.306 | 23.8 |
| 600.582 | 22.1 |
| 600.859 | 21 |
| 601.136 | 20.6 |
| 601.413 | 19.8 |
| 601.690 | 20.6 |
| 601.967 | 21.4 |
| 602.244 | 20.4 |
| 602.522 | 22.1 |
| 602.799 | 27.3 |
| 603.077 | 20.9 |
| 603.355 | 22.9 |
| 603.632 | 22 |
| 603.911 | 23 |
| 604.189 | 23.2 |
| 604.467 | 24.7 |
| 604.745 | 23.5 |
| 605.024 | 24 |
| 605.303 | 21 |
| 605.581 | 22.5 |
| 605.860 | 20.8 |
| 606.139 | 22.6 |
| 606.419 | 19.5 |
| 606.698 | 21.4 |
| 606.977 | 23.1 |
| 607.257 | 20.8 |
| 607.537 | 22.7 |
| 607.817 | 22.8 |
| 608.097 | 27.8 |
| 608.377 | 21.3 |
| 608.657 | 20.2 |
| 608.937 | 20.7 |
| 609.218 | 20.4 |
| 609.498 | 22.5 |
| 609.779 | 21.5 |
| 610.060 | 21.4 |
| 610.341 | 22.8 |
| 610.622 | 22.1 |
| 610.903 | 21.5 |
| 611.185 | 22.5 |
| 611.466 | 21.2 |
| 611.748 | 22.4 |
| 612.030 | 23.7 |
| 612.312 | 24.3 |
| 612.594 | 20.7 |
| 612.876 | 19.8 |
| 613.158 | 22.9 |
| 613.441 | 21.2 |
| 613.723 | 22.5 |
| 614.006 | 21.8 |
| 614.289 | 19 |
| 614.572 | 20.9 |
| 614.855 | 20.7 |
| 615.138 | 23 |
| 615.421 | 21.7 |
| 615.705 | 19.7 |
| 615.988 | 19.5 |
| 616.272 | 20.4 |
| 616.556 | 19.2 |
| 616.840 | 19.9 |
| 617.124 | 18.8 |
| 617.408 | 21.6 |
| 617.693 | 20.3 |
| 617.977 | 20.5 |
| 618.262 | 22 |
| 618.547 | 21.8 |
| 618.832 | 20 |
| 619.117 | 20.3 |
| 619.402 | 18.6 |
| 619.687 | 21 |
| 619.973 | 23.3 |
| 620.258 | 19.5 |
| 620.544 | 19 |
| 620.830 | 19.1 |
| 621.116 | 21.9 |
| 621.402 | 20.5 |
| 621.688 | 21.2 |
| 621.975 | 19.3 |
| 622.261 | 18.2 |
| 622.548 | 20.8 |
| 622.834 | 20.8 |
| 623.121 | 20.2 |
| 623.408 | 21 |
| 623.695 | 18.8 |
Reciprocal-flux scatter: 0.0020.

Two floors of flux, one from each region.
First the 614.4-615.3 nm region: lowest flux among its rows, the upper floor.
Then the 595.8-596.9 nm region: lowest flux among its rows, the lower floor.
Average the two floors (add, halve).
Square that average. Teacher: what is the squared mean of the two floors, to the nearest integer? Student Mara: 424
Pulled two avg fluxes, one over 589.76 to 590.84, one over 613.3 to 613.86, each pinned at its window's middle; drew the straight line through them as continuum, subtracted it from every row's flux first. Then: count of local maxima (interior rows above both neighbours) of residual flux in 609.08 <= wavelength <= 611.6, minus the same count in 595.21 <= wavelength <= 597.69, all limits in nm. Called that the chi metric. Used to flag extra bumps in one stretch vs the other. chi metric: 0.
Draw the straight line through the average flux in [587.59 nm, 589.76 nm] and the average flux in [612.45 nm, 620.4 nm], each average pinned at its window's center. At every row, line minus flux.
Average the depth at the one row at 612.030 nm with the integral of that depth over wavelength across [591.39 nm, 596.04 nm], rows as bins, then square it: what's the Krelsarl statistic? 80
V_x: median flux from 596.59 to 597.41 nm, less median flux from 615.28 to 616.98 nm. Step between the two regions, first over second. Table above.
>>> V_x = 2.0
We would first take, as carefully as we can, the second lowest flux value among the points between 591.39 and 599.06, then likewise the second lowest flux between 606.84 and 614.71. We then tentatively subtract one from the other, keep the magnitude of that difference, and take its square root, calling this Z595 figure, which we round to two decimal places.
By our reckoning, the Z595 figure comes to 0.32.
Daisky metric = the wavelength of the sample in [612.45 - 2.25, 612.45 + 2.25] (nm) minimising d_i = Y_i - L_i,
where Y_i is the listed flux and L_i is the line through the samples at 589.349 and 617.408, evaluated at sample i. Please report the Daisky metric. 614.289 nm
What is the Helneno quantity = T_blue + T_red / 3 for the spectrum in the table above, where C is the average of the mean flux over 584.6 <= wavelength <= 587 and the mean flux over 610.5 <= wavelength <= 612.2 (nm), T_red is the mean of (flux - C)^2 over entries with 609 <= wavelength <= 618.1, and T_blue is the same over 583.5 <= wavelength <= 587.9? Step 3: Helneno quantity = 1.9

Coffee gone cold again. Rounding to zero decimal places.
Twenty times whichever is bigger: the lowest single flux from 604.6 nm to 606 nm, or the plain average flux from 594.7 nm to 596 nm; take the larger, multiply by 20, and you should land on 418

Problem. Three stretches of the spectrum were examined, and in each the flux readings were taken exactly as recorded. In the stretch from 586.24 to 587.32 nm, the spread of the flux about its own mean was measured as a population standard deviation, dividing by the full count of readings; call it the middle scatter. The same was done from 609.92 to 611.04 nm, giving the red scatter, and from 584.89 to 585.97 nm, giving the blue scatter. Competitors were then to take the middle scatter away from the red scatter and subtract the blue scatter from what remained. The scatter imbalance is -0.91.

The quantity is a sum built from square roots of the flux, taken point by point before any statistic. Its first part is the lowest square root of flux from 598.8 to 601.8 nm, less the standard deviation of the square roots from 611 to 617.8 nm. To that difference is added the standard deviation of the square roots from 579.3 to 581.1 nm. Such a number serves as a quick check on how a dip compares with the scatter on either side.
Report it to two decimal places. 4.40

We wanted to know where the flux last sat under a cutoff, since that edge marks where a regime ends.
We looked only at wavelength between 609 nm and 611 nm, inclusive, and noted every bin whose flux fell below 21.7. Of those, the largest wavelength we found 610.903 nm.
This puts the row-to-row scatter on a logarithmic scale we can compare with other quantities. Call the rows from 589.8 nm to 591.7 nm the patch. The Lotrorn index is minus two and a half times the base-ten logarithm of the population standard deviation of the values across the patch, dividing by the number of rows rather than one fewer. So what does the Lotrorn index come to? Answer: -0.25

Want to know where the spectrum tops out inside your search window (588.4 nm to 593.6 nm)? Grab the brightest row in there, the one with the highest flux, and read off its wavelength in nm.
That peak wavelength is 592.888 nm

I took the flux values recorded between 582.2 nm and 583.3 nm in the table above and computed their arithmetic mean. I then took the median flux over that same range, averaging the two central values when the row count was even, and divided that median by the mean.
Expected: 0.99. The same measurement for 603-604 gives 1.01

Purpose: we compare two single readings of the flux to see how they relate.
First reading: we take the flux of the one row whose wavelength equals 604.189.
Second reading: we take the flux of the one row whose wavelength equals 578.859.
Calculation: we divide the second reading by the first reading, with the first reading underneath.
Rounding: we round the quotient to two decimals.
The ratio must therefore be 0.95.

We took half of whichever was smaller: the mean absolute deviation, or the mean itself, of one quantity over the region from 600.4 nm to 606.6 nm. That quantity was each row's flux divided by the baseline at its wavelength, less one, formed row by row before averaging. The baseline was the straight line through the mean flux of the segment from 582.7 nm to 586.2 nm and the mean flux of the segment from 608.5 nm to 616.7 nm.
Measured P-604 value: 0.01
